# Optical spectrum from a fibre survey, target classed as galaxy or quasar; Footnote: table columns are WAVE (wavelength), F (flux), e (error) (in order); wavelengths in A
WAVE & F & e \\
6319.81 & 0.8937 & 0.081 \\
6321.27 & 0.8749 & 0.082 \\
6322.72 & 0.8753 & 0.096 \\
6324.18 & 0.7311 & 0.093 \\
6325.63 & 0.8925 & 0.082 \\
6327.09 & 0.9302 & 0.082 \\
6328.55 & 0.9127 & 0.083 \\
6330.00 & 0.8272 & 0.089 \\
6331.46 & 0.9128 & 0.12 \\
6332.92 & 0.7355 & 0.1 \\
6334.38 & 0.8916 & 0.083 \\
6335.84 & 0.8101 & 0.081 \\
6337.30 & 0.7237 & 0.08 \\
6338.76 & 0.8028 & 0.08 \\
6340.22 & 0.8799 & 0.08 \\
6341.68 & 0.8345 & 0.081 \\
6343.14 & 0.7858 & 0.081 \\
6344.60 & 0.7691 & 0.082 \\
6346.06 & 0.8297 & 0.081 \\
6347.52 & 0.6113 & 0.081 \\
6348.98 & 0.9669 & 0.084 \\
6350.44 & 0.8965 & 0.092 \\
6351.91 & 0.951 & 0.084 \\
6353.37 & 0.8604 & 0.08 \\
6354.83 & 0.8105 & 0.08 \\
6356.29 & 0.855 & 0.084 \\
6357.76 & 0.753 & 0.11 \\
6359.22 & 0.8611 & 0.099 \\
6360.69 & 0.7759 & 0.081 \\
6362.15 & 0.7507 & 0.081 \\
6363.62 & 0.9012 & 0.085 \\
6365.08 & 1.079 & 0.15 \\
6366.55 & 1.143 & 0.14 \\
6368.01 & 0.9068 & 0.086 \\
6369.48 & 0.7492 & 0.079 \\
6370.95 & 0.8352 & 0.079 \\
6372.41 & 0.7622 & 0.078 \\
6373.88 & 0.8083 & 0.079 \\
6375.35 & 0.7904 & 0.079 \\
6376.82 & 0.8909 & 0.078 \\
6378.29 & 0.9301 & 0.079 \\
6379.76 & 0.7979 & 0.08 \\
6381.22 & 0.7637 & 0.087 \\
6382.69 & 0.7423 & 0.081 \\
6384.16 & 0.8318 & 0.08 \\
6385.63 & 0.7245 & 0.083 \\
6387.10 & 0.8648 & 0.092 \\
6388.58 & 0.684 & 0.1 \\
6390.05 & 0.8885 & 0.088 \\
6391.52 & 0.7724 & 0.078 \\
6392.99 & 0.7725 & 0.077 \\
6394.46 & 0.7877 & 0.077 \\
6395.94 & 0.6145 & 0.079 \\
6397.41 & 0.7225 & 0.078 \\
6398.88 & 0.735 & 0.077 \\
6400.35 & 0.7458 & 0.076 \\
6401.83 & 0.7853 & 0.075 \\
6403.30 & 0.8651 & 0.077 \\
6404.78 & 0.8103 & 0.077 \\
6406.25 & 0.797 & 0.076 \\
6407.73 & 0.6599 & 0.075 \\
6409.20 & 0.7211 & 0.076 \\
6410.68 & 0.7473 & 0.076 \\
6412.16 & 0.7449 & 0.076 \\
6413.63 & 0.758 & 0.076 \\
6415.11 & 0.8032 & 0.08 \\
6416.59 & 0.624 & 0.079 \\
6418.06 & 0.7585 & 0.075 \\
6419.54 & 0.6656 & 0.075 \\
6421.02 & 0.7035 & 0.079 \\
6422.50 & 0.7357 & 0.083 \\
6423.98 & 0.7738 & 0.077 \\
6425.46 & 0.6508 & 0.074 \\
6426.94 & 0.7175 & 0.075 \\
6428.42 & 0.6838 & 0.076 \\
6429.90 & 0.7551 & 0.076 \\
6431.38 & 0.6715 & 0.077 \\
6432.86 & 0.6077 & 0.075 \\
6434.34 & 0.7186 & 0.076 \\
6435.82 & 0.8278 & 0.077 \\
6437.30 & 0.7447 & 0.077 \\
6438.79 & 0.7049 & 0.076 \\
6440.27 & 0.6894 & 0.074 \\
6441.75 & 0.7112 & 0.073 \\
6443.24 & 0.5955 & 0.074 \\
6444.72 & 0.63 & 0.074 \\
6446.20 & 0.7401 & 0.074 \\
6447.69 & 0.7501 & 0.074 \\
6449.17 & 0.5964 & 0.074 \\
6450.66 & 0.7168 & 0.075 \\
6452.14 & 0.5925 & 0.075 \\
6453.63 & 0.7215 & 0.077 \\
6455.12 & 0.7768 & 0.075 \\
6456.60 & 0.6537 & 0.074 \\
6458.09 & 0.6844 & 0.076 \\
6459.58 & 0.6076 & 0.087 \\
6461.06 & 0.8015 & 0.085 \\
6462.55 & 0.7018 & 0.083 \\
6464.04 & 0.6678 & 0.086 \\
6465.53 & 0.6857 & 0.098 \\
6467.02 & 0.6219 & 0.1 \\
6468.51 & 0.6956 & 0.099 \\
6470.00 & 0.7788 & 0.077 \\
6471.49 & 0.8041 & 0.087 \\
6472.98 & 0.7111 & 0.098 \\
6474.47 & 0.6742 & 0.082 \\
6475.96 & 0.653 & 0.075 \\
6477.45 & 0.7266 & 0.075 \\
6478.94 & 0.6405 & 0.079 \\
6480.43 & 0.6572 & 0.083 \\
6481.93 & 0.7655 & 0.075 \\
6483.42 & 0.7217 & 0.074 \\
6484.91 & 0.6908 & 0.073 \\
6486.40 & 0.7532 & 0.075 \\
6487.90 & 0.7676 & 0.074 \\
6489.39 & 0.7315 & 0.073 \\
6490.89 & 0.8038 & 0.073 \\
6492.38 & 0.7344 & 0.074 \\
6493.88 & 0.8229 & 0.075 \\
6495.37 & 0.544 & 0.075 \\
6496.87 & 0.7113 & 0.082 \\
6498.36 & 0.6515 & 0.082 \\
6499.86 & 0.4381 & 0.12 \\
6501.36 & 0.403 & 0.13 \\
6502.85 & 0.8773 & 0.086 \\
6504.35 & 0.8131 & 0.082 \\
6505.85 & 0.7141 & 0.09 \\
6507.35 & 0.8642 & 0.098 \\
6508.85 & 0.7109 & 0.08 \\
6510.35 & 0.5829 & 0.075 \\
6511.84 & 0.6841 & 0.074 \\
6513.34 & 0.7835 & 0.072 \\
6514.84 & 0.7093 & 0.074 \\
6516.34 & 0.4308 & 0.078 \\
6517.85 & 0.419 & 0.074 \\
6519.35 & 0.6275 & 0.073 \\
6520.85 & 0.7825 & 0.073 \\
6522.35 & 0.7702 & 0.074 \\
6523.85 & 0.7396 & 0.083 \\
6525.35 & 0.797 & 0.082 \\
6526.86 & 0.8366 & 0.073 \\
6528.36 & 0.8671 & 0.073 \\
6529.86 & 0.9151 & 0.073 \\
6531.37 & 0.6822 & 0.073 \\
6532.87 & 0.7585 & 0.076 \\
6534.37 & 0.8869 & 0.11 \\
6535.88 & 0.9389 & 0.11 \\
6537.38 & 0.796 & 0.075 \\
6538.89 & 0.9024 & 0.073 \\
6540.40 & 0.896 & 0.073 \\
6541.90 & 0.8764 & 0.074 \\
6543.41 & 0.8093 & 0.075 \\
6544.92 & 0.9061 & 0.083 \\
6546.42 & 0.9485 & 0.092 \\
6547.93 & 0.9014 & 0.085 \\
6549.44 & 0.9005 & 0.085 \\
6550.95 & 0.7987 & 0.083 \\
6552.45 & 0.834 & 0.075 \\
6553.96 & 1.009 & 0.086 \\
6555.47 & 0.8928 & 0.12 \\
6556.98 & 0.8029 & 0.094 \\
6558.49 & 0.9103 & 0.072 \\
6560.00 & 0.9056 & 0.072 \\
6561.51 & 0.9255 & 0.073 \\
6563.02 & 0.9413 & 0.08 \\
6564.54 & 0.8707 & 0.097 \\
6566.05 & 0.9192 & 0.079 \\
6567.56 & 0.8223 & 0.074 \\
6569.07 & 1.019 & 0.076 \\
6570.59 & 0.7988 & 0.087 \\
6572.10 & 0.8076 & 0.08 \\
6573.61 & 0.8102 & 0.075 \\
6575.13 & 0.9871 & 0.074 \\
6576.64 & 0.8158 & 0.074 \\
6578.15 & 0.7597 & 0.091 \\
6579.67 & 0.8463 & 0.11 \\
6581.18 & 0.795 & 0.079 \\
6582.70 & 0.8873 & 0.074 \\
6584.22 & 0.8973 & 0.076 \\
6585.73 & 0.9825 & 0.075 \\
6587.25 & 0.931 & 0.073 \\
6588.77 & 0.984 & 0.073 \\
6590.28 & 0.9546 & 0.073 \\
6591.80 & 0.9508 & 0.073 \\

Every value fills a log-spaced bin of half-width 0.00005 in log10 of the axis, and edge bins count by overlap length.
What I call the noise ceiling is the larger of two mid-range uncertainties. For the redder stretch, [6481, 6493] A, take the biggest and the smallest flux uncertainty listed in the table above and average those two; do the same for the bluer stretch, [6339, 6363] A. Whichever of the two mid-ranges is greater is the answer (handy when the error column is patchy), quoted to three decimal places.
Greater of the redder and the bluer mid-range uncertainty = 0.095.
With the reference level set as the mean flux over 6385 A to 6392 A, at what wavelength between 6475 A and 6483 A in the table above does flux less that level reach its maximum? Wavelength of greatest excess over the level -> 6481.93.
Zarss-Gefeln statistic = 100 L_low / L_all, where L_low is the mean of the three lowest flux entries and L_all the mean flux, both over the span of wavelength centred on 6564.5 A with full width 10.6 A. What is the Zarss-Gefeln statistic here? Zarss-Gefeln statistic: 94.7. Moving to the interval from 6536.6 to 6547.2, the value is 94.4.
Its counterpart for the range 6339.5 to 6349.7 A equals 89.0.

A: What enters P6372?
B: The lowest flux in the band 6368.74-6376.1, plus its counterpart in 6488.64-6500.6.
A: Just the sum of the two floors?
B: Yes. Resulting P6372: 1.19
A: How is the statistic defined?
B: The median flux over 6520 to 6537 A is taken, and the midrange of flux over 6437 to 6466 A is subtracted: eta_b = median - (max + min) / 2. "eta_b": 0.10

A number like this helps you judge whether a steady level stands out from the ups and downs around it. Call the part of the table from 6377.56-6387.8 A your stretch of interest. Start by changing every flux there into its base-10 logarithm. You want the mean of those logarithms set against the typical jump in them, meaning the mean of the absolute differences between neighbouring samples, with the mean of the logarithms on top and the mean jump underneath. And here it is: -2.0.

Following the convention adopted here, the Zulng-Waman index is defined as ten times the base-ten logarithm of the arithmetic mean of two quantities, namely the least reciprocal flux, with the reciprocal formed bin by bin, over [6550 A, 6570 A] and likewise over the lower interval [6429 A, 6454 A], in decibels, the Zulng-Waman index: 0.39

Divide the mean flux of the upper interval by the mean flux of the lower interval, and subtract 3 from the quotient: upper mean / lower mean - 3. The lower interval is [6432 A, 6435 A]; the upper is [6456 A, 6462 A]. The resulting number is -1.96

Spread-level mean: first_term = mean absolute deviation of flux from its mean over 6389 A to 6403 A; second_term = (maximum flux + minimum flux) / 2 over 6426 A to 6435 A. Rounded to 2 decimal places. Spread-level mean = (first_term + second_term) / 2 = 0.36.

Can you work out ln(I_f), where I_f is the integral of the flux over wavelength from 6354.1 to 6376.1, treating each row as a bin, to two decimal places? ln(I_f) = 2.93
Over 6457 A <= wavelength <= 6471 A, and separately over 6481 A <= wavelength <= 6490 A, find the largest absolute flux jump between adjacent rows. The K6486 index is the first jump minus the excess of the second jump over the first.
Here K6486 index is 0.33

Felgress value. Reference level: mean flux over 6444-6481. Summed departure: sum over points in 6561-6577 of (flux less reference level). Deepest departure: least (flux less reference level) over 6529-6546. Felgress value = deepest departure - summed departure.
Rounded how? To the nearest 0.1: -2.1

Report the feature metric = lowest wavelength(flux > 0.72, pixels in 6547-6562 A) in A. 6547.93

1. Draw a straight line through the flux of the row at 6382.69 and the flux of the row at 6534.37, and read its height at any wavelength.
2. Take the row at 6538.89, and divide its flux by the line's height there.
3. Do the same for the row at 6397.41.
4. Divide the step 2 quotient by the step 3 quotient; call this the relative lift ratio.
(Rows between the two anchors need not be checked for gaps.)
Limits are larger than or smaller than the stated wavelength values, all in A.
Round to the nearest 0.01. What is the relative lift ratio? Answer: 1.06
